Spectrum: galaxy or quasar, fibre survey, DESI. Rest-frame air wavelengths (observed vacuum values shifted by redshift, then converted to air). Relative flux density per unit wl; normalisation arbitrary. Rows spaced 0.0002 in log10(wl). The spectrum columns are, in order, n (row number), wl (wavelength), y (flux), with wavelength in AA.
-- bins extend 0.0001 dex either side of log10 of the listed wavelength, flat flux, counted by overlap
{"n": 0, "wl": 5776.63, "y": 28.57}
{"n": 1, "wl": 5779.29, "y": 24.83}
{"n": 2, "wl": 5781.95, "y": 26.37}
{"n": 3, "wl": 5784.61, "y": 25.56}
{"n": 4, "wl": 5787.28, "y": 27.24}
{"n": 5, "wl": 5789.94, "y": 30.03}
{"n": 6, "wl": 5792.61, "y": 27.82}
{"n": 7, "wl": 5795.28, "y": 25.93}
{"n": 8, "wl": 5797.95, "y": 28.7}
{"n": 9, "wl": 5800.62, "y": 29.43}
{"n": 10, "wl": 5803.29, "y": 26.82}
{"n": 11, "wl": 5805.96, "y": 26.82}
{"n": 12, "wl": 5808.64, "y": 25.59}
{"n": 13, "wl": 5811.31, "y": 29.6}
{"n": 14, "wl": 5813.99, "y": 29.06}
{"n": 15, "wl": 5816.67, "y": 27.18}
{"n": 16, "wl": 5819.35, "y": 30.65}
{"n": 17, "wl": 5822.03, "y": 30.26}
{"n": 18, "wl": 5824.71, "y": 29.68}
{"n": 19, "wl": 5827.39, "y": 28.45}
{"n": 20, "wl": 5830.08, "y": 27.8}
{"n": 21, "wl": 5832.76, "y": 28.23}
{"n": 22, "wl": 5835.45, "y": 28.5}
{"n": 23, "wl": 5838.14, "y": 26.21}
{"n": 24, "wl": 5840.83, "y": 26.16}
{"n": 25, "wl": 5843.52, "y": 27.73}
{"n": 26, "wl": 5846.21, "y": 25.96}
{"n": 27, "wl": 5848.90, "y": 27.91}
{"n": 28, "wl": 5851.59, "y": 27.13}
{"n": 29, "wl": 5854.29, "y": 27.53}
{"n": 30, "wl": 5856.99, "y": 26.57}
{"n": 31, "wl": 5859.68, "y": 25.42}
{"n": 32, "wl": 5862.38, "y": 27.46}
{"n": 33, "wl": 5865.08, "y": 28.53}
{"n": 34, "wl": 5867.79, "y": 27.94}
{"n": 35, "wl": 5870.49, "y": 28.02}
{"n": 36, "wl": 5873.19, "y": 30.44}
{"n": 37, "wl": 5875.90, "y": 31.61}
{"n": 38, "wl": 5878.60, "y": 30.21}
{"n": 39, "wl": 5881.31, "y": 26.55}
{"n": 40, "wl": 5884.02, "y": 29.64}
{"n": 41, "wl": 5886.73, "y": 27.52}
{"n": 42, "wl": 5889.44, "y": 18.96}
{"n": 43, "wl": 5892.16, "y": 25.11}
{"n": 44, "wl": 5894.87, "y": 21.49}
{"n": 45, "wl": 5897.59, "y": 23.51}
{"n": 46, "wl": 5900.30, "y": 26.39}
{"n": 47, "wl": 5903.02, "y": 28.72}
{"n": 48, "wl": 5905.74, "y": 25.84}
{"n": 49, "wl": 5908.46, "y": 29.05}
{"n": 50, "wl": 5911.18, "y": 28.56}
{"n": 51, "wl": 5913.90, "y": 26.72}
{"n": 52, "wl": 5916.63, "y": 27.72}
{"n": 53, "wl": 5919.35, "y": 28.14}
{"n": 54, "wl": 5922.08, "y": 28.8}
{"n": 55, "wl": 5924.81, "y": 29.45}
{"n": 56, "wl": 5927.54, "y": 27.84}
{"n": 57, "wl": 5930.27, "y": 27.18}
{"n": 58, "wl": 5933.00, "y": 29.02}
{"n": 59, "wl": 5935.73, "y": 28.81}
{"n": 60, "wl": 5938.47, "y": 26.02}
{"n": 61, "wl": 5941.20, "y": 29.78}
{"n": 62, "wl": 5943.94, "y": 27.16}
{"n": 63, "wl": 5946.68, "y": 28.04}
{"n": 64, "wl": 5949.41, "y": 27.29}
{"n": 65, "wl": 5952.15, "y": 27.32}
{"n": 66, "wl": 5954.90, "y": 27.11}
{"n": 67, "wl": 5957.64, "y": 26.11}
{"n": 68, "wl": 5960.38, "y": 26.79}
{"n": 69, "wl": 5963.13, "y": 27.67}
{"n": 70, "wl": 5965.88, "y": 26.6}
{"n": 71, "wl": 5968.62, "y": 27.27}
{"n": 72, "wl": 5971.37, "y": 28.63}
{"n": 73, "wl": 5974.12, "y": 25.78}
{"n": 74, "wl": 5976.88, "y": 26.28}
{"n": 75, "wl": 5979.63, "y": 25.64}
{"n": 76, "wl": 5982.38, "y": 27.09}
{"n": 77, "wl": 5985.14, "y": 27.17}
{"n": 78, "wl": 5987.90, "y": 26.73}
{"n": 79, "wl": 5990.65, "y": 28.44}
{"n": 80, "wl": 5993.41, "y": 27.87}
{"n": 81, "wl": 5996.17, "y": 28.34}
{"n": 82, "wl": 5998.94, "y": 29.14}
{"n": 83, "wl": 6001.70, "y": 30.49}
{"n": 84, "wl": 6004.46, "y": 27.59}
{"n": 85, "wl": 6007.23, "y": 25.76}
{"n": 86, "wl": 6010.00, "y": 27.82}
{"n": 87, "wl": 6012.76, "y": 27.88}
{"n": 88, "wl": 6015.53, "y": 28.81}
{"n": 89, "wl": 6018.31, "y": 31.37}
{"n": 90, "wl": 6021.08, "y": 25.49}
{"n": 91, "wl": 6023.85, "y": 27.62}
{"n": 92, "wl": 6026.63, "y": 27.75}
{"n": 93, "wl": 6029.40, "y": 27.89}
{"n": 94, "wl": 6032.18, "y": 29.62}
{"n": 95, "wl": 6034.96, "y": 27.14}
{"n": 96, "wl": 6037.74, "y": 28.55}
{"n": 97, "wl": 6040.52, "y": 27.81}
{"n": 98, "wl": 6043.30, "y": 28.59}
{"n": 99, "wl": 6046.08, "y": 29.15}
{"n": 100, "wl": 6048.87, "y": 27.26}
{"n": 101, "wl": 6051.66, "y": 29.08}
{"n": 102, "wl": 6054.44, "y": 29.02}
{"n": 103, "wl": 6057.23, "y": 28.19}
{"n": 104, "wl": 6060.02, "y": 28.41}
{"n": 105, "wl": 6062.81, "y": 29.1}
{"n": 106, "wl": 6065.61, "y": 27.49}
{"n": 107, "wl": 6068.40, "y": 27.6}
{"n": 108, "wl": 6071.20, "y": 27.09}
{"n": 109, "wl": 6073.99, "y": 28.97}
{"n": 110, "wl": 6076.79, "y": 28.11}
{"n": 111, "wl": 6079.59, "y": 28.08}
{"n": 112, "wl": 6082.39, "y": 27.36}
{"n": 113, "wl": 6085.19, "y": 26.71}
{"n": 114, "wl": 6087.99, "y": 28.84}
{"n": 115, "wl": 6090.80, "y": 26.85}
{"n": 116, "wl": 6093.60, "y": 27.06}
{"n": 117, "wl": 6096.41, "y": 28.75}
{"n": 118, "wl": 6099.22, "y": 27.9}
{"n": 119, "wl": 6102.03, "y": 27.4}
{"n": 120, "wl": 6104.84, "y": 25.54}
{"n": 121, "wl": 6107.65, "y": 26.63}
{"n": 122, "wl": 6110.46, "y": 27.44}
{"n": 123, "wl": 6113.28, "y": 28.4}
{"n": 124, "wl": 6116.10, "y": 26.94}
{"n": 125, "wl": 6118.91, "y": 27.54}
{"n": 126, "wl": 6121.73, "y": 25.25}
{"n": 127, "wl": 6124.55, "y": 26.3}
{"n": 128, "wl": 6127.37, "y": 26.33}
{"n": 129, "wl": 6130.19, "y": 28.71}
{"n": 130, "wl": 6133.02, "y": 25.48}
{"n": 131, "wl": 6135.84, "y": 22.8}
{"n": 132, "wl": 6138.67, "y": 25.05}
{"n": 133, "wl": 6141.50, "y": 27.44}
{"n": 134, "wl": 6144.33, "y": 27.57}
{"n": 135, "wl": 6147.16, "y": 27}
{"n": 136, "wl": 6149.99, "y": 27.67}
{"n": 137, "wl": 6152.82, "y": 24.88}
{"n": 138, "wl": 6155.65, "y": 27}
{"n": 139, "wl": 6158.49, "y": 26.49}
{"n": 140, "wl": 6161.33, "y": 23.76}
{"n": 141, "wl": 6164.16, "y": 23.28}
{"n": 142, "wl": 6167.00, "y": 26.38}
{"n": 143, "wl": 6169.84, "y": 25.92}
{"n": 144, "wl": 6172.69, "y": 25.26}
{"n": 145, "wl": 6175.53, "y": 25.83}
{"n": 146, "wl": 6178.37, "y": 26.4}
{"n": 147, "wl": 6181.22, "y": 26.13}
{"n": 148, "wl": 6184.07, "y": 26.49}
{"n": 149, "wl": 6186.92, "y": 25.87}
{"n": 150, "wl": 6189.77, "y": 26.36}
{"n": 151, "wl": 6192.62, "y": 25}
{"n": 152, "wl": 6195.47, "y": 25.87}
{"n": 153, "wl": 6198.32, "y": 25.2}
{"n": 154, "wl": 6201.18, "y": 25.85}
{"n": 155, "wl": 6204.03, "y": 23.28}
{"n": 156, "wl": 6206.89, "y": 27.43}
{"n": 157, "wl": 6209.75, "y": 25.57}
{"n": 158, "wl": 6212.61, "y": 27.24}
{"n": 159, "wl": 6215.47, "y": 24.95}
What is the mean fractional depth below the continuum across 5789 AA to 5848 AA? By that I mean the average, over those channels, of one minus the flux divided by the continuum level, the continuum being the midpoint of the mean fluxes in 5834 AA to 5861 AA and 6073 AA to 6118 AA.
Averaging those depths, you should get -0.029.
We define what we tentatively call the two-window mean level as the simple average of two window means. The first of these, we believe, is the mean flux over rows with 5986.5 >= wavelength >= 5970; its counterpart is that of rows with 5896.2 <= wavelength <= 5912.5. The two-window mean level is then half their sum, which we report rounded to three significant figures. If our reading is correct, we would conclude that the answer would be 26.9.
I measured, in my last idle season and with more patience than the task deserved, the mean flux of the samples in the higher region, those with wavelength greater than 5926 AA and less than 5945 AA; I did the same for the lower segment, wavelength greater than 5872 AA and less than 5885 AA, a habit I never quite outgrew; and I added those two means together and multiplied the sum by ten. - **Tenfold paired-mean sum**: 577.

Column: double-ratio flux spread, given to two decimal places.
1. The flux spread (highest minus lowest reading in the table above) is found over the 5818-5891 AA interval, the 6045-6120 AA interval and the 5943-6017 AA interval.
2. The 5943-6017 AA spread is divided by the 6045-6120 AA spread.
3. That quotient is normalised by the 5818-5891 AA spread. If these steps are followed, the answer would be 0.11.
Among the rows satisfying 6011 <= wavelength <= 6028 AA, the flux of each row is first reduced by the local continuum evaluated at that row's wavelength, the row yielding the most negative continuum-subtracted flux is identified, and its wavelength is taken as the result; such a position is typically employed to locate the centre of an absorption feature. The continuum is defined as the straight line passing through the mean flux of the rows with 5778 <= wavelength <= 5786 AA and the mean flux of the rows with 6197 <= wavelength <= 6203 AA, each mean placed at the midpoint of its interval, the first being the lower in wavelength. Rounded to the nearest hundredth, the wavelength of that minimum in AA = 6021.08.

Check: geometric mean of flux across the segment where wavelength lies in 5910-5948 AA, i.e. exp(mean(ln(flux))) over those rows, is 28.1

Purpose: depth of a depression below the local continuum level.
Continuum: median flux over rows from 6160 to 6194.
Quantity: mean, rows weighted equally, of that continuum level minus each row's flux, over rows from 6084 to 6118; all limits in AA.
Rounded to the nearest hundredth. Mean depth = -1.48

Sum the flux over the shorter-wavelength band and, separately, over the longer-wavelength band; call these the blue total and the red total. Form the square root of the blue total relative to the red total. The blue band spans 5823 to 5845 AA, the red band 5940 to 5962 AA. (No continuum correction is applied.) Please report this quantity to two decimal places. 1.01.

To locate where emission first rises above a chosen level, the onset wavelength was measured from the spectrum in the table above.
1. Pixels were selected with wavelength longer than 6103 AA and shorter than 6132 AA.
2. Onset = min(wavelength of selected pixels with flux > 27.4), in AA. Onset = 6110.46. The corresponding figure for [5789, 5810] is 5789.94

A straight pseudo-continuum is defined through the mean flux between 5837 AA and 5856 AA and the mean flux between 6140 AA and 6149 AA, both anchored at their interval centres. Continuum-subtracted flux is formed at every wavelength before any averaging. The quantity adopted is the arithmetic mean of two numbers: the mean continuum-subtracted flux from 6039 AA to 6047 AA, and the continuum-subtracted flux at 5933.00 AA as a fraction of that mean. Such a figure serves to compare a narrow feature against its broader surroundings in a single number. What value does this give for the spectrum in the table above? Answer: 1.4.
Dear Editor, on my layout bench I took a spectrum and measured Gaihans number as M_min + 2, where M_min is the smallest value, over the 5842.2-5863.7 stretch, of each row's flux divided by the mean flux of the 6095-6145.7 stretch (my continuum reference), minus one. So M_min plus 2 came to 1.95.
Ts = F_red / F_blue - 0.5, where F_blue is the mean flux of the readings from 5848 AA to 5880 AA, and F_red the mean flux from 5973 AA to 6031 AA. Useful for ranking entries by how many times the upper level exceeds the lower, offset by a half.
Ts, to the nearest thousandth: 0.480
